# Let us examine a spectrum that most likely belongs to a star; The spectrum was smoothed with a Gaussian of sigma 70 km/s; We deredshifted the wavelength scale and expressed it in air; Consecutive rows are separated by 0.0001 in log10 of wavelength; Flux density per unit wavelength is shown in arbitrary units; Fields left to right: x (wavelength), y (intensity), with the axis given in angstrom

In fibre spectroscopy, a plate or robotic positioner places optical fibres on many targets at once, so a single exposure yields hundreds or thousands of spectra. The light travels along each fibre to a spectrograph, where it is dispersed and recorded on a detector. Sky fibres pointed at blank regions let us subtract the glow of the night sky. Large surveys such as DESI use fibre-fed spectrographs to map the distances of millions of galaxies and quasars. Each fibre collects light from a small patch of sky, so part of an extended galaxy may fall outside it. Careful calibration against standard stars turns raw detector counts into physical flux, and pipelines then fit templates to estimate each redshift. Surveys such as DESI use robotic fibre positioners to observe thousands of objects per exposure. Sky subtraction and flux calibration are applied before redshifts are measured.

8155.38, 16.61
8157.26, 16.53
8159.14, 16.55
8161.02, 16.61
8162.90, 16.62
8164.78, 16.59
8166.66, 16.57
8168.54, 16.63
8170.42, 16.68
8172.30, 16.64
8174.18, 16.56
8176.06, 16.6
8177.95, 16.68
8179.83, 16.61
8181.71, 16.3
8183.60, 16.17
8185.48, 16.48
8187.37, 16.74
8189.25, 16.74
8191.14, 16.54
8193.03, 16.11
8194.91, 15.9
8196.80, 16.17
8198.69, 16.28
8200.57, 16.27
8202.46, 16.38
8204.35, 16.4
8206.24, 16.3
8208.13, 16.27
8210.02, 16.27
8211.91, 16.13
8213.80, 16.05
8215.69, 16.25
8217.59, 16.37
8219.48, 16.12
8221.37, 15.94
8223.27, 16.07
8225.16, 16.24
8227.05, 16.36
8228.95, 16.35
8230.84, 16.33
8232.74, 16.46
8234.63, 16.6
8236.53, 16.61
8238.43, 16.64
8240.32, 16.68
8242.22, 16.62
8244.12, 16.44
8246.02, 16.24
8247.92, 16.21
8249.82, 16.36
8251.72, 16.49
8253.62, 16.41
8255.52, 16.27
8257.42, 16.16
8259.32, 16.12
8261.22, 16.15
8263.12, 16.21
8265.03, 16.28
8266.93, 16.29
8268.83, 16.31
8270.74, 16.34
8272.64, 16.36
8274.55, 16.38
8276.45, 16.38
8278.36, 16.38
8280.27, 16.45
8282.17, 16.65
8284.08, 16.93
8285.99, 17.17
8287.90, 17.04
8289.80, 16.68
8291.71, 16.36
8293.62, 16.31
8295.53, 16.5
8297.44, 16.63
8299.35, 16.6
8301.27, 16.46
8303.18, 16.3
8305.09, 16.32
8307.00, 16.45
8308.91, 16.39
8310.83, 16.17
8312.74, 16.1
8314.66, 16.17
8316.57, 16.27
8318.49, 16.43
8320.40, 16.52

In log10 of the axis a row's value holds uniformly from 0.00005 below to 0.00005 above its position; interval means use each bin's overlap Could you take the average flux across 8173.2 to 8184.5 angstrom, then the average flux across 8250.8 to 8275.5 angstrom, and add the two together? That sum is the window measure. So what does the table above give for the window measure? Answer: 32.8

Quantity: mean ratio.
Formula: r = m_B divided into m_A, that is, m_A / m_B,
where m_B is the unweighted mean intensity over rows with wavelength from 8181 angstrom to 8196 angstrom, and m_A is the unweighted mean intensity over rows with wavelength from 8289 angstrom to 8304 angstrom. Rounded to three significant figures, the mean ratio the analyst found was 1.01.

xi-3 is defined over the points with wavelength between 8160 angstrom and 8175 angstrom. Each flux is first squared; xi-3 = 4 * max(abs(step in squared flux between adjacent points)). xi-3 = 10.6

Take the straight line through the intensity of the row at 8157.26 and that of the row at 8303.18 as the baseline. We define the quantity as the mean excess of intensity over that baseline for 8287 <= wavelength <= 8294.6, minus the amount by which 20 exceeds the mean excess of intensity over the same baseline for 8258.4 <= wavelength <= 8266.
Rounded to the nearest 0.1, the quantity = -19.9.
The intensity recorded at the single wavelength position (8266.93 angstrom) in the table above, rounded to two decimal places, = 16.29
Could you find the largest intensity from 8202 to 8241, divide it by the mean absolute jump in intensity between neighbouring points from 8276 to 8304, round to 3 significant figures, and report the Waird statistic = 102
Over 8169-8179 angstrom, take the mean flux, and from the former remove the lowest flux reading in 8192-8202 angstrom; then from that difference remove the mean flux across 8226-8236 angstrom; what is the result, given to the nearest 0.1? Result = -15.7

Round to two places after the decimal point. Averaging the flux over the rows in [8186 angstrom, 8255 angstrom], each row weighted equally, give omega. 16.34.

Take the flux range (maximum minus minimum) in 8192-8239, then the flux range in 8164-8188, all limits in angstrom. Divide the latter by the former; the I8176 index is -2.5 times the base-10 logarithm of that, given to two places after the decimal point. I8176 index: 0.28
